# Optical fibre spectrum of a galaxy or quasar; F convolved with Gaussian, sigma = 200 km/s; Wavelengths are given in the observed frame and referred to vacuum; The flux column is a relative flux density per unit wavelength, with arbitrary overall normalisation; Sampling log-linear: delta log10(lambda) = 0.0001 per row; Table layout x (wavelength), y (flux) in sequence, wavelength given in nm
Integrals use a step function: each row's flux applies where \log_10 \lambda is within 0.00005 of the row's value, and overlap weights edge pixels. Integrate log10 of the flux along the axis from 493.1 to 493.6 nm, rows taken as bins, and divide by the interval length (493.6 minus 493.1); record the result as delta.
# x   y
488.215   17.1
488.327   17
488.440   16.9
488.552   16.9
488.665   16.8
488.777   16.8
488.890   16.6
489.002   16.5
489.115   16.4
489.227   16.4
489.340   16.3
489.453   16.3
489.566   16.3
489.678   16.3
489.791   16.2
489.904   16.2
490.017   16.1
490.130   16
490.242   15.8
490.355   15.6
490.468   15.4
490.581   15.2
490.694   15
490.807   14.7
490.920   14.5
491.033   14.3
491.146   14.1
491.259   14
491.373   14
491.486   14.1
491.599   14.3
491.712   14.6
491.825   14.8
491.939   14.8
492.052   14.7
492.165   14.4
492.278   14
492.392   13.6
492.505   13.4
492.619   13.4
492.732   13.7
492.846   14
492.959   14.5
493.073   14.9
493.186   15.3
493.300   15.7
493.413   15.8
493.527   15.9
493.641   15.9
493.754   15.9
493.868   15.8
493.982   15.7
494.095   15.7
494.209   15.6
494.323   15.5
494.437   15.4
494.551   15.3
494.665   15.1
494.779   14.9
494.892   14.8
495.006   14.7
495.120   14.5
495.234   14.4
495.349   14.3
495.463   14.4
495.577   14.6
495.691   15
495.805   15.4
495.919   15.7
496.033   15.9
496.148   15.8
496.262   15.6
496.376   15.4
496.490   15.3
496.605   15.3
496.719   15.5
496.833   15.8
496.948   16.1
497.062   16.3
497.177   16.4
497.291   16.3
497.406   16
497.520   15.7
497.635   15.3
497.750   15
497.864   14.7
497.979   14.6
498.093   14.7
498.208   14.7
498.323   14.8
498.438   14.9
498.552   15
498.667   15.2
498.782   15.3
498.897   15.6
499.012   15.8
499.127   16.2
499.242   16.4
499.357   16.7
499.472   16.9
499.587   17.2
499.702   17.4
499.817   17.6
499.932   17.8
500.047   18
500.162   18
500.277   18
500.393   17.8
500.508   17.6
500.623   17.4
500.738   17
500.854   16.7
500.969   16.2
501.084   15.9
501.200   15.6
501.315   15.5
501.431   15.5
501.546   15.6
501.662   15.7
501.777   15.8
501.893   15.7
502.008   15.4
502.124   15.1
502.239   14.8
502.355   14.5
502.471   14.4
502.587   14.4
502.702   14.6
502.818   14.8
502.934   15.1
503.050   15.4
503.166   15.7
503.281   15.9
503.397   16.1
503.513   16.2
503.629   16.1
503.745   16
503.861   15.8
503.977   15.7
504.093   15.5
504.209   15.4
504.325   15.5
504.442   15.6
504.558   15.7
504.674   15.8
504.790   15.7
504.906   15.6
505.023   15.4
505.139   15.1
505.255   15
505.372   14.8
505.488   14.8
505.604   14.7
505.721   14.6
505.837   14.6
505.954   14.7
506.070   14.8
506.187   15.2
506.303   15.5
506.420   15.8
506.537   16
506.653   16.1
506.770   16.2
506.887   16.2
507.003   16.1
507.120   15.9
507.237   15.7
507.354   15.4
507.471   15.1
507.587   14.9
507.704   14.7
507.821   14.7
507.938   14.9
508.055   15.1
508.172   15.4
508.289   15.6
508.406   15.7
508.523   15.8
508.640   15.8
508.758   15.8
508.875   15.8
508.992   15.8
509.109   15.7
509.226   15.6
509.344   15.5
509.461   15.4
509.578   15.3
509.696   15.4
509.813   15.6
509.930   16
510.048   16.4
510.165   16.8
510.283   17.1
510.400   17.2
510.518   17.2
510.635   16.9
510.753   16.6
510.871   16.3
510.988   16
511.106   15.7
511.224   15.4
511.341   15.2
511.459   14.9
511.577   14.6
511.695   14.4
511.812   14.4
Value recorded 1.19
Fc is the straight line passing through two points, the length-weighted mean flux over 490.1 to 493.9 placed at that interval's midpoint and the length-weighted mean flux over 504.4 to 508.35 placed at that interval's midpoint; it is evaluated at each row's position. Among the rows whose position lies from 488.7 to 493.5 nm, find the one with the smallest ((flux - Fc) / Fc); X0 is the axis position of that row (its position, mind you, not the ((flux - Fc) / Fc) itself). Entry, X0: 492.619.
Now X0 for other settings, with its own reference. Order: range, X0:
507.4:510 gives 507.821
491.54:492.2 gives 491.599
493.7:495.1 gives 495.006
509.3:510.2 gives 509.578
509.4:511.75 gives 511.695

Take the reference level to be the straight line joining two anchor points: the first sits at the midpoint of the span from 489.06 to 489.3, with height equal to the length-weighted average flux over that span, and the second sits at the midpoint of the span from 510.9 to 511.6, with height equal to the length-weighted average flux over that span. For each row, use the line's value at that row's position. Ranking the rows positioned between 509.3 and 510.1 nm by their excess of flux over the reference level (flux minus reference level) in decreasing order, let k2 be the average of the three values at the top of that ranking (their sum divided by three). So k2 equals 0.6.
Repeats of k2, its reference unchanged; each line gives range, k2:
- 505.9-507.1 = 0.6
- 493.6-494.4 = -0.3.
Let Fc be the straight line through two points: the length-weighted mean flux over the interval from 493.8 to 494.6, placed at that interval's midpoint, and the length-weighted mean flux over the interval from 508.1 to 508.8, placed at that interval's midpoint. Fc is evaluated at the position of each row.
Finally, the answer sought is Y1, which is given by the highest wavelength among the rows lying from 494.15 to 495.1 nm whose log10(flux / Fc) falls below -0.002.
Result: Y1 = 495.006 nm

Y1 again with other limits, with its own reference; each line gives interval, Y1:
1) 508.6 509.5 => 509.461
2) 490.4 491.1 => 491.033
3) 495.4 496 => 495.805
